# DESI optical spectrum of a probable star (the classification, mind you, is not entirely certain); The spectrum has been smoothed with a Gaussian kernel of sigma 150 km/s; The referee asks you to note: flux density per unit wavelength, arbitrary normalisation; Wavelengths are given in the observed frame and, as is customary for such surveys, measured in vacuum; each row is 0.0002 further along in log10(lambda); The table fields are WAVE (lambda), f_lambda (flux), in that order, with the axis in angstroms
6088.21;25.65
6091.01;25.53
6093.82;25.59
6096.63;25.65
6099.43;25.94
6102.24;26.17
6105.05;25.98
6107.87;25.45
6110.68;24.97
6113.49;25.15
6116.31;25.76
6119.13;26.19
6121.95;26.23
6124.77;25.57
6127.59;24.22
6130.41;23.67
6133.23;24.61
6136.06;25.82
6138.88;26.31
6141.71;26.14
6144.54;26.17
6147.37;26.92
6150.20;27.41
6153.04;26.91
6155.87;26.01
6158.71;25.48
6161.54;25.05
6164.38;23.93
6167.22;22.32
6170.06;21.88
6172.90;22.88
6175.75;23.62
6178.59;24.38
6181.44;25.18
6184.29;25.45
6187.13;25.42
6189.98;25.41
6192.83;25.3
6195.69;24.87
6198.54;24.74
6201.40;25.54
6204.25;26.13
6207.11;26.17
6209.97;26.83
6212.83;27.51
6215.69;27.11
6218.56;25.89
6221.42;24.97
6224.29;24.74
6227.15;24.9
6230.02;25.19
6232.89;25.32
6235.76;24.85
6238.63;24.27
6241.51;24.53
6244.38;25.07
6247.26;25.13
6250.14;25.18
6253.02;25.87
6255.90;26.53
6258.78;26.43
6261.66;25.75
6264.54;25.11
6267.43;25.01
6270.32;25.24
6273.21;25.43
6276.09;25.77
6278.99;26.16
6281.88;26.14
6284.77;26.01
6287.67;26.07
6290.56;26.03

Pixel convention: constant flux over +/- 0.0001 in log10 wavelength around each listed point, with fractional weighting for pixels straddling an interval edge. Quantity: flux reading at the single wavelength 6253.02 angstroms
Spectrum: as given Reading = 25.87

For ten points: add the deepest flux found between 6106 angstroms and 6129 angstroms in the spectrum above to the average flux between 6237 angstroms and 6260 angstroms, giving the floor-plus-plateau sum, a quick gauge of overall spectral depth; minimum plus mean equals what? 49.6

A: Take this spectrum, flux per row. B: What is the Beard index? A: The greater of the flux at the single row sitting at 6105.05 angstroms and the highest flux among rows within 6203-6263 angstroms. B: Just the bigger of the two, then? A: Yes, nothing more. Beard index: 27.5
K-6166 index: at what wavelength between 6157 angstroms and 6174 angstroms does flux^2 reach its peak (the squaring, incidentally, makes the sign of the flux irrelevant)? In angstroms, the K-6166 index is 6158.71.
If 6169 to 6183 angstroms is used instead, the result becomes 6181.44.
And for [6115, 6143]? 6138.88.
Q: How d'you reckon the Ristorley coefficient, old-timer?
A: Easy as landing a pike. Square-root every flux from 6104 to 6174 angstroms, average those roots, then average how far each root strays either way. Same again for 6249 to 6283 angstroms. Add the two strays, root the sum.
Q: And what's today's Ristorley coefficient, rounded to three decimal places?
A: 0.392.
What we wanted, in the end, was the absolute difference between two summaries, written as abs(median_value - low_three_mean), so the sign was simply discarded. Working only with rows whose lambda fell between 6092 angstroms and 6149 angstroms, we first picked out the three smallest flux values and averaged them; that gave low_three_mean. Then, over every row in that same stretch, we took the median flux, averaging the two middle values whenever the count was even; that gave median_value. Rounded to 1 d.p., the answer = 1.6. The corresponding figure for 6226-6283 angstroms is 0.7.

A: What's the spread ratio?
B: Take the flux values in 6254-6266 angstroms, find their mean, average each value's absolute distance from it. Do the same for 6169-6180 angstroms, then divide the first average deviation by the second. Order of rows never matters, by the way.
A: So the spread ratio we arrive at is 0.65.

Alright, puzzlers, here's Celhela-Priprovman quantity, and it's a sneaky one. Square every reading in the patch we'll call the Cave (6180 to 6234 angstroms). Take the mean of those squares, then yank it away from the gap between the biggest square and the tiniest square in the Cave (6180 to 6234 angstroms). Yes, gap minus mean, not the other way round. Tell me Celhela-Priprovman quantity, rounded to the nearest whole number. -512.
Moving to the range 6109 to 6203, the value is -361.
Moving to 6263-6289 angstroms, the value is -600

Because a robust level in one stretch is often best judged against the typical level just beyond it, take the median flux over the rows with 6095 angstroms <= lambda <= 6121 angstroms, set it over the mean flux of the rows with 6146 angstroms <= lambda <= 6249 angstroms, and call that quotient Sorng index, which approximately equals 1.022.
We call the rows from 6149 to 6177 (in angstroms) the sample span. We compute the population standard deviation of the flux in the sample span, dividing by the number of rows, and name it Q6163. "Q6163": 1.8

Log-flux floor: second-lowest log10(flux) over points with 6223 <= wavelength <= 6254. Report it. 1.39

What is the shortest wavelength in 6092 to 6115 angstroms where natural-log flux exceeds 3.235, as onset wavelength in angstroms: 6093.82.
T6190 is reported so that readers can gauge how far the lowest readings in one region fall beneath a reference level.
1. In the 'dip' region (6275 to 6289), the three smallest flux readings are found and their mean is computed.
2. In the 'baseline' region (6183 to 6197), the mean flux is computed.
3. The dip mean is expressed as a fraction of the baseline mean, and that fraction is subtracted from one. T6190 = -0.026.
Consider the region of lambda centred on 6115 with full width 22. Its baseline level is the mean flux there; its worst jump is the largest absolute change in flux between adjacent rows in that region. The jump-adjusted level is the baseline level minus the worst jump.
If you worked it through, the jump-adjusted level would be 25.0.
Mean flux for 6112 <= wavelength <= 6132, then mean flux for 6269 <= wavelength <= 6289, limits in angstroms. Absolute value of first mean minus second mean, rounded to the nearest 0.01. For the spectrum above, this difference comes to 0.58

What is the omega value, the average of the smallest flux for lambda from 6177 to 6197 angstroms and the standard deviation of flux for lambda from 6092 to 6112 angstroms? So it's 12.4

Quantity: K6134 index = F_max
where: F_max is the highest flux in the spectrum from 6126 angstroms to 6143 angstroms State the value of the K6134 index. 26.31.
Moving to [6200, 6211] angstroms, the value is 26.83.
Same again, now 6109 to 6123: 26.23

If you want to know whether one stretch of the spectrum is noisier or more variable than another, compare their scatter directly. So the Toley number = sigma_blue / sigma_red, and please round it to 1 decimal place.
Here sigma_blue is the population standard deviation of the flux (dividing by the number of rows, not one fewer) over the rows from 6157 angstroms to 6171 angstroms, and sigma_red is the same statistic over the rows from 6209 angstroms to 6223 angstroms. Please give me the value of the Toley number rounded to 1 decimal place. 1.6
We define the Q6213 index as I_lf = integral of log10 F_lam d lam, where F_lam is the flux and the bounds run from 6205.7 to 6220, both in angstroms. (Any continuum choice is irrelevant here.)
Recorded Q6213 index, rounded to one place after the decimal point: 20.4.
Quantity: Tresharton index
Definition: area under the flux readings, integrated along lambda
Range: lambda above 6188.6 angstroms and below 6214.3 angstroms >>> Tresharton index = 664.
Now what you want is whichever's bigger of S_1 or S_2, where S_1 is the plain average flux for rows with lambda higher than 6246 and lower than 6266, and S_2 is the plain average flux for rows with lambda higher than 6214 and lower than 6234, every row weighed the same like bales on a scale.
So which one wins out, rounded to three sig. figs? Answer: 25.7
